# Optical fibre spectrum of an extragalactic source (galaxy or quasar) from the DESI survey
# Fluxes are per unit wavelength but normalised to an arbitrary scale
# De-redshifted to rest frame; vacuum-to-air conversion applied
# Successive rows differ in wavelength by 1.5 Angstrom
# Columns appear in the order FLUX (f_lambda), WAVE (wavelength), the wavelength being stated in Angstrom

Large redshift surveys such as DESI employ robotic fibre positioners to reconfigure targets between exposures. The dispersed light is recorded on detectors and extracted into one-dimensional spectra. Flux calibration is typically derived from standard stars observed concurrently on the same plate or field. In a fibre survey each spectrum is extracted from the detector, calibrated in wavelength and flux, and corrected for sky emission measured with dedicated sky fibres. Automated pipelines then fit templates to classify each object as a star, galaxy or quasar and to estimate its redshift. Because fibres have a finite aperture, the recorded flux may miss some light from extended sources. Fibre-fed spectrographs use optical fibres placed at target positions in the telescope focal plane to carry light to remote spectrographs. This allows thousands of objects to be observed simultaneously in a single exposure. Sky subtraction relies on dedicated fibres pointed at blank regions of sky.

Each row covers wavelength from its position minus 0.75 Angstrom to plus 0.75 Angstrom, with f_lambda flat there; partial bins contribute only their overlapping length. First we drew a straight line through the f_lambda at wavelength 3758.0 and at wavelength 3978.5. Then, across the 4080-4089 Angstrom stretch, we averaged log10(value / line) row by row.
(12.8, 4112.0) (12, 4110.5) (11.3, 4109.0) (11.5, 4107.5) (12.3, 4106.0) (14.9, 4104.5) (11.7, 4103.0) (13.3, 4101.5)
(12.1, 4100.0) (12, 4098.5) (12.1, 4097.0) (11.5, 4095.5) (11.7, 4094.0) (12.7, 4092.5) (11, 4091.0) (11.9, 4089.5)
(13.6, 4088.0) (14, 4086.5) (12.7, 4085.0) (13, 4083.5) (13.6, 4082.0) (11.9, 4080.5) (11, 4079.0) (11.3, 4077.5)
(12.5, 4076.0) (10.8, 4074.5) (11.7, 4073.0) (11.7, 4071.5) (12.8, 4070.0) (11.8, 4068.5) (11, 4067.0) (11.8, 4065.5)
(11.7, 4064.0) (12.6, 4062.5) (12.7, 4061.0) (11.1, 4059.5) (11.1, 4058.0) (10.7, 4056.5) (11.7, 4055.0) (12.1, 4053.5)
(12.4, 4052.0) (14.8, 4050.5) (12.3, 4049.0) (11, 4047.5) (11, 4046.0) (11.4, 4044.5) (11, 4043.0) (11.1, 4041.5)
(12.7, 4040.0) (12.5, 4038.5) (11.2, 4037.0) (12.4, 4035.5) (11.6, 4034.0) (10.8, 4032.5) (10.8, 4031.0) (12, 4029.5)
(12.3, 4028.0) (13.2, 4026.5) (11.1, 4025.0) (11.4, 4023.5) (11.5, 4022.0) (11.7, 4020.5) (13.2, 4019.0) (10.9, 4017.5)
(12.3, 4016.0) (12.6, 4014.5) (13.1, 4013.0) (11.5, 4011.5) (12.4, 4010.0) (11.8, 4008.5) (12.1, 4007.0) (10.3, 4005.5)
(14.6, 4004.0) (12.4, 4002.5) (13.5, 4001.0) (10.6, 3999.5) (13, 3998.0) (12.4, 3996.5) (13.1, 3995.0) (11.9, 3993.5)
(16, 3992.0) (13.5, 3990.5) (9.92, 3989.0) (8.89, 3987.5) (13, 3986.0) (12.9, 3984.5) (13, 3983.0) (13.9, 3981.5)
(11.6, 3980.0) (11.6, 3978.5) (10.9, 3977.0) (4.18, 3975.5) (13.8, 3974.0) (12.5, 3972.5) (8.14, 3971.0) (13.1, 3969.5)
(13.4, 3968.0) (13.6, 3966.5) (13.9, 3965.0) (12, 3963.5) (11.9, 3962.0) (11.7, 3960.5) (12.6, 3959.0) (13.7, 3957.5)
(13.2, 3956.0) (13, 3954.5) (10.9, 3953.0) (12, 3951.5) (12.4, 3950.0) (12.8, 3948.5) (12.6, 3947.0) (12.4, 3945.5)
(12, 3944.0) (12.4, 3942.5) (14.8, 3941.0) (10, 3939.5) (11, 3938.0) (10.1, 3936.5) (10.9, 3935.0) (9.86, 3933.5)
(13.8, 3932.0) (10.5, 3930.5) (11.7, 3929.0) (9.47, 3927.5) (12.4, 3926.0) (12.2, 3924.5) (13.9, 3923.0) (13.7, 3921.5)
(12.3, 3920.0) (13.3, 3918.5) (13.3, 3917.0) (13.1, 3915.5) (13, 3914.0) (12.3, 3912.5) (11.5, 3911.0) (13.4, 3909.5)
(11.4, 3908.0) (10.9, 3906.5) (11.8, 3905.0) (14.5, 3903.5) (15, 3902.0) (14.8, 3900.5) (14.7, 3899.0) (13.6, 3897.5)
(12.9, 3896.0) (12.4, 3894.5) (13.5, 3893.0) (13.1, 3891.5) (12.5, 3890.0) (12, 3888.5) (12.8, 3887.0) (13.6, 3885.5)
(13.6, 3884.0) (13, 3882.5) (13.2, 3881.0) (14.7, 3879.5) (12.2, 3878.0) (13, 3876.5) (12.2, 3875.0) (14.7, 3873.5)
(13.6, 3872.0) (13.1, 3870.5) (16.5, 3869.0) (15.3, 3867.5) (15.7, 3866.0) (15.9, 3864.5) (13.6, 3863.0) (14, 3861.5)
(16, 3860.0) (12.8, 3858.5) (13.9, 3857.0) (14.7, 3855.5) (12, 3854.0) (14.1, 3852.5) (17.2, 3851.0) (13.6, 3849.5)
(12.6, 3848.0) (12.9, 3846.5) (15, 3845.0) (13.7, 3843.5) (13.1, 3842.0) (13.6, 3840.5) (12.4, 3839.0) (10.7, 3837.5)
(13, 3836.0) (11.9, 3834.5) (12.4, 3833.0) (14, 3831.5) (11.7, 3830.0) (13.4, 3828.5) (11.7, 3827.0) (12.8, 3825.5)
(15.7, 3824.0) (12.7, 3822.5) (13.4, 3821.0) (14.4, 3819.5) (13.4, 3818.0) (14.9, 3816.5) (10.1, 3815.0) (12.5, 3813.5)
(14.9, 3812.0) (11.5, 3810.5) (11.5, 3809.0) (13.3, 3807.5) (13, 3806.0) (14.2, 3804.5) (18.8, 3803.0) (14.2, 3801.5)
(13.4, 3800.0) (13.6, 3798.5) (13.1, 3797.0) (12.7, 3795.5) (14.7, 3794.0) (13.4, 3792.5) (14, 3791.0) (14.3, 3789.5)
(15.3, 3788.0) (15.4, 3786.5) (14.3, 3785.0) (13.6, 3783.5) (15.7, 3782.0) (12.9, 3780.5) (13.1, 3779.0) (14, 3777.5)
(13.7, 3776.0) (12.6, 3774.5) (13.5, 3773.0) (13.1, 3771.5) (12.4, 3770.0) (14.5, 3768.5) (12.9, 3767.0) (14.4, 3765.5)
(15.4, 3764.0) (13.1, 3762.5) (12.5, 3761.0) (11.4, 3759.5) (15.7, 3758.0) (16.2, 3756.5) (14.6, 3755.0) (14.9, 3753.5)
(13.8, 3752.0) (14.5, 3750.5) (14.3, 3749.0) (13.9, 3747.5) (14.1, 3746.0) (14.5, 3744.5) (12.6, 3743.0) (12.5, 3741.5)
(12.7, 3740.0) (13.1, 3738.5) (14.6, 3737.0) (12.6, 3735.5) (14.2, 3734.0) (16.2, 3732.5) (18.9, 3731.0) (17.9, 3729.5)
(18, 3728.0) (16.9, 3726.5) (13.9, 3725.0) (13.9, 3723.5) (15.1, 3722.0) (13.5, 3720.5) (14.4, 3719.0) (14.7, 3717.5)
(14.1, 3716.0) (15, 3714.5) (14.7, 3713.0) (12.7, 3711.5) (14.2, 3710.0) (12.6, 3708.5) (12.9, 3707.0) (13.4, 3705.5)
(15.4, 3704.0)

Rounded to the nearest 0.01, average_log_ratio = 0.13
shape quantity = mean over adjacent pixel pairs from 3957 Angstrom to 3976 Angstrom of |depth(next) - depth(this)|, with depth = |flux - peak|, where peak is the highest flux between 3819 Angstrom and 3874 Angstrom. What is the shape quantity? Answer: 2.10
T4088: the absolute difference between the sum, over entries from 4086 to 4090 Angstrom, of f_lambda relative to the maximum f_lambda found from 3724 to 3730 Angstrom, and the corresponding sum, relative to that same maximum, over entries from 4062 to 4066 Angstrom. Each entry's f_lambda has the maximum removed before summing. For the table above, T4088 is 3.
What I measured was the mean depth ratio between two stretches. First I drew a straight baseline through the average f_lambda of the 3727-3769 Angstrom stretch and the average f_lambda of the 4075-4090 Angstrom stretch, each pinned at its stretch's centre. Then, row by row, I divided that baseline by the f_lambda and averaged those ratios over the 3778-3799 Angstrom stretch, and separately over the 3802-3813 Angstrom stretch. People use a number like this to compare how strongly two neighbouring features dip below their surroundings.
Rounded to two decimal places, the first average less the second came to -0.02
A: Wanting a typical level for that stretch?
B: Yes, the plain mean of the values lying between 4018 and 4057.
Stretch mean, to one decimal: 11.8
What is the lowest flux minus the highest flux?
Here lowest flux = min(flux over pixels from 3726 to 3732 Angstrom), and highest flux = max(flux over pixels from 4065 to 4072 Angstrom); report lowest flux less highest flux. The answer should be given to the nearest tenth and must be 4.1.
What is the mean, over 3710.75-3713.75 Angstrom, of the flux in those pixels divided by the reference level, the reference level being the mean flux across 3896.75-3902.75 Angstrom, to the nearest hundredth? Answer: 0.94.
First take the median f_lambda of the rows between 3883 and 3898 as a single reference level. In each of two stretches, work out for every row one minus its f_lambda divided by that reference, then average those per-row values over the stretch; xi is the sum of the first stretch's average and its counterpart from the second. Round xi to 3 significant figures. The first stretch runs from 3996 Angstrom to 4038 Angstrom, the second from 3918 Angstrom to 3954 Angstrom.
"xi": 0.154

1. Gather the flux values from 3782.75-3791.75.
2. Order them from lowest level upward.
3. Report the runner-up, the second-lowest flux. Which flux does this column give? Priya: 14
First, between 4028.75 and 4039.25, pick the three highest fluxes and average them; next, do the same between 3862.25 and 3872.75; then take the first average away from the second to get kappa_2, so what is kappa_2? 4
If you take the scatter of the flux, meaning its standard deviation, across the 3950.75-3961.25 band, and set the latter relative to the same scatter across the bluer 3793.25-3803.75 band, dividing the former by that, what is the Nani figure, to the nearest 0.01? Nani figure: 0.47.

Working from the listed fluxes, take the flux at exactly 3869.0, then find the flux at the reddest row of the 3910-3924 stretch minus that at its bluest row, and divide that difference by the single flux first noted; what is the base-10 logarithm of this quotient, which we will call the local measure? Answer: -0.84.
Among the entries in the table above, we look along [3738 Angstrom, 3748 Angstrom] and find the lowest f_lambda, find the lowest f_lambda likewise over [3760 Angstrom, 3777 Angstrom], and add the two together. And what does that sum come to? 24.9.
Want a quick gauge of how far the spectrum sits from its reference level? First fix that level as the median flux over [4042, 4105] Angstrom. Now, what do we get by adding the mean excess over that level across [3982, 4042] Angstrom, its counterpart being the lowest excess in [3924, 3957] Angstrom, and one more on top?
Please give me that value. -1.1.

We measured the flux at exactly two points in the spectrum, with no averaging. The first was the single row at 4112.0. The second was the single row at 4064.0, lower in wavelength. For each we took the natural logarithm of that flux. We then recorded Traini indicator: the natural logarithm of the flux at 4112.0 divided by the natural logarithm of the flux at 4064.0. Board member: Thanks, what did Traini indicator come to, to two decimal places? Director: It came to 1.04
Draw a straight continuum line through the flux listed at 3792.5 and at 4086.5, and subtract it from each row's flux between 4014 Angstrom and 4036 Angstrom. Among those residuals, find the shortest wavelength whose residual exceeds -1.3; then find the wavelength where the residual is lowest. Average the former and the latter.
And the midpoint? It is 4023.5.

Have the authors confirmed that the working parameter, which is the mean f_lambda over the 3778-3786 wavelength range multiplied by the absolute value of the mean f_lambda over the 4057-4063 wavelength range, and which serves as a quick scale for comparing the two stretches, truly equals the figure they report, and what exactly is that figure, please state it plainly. 165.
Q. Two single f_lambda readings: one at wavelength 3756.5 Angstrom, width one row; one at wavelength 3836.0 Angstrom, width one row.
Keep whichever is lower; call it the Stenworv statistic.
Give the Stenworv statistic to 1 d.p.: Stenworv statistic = 13.0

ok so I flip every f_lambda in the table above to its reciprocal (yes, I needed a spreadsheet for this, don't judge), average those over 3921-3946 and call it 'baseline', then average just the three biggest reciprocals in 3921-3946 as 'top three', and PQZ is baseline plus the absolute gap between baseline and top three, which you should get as 0.102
